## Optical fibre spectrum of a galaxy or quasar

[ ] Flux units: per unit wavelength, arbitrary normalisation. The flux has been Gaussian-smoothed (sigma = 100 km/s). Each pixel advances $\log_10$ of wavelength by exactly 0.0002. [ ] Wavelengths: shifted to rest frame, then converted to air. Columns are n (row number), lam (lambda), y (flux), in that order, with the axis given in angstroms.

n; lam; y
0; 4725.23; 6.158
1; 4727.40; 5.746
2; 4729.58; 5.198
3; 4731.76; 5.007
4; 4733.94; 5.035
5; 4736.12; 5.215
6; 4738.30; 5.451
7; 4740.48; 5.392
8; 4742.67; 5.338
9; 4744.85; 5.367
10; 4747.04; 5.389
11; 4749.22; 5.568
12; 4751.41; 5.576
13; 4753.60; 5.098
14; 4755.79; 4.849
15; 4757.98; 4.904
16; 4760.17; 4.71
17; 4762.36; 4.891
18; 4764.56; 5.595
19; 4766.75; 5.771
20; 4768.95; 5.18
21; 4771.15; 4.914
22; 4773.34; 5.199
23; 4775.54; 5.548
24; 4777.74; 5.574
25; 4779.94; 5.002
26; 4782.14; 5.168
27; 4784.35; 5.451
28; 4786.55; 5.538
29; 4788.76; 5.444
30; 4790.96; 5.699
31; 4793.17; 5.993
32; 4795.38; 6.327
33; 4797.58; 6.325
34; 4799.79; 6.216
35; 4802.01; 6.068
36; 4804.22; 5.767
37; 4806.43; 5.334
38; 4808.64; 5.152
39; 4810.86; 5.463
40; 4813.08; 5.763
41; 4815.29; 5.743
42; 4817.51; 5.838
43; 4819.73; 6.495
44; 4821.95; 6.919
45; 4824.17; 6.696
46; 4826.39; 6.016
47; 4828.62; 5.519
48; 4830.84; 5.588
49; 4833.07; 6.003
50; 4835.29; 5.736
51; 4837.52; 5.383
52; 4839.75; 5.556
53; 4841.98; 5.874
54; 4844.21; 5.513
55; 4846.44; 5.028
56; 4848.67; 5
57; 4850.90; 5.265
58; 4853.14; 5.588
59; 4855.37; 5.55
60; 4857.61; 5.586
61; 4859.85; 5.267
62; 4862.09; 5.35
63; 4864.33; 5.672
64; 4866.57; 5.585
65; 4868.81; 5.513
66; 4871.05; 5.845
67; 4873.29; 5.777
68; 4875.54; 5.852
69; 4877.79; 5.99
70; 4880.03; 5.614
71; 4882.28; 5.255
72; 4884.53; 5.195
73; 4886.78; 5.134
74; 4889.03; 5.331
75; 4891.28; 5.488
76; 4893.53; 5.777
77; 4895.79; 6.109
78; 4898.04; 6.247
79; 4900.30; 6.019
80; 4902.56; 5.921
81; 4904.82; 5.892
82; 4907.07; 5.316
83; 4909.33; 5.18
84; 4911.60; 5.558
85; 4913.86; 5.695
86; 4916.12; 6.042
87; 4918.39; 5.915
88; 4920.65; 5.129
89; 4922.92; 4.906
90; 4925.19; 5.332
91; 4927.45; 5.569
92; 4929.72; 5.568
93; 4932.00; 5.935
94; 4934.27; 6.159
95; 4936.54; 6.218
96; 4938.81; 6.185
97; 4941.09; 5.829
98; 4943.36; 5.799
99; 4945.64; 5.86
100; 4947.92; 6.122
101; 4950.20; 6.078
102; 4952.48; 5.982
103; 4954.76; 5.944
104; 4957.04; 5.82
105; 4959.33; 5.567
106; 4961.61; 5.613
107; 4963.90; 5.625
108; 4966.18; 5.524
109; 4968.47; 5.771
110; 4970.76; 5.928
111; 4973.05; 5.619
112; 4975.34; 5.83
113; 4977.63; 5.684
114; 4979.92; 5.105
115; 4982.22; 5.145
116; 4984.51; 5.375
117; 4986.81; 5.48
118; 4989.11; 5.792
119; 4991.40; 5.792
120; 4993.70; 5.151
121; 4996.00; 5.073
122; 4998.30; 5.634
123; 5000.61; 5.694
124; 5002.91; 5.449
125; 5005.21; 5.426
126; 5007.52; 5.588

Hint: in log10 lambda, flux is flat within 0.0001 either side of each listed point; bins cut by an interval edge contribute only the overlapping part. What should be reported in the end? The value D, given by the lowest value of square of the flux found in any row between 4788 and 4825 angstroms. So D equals 26.5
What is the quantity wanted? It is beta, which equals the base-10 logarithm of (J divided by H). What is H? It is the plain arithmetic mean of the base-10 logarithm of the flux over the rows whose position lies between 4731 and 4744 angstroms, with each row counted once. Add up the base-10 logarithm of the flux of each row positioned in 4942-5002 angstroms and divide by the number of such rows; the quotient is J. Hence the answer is 0.019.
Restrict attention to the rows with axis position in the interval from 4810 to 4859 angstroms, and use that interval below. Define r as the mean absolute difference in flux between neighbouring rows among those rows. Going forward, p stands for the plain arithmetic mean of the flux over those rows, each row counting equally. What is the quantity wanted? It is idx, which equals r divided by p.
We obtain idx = 0.0501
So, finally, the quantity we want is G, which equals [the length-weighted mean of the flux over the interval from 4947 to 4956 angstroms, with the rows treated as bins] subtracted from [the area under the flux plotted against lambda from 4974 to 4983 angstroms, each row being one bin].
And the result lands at 43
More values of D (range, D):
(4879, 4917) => 26.4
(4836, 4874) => 25.0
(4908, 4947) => 24.1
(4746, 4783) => 22.2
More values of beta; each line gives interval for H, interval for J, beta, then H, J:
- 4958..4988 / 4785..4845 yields 0.012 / 0.74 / 0.766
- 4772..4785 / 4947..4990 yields 0.017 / 0.73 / 0.754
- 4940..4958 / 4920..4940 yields -0.012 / 0.77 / 0.752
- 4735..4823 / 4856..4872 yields 0.001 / 0.74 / 0.744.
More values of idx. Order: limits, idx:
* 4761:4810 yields 0.0485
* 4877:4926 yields 0.0465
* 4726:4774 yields 0.0428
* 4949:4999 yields 0.0363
